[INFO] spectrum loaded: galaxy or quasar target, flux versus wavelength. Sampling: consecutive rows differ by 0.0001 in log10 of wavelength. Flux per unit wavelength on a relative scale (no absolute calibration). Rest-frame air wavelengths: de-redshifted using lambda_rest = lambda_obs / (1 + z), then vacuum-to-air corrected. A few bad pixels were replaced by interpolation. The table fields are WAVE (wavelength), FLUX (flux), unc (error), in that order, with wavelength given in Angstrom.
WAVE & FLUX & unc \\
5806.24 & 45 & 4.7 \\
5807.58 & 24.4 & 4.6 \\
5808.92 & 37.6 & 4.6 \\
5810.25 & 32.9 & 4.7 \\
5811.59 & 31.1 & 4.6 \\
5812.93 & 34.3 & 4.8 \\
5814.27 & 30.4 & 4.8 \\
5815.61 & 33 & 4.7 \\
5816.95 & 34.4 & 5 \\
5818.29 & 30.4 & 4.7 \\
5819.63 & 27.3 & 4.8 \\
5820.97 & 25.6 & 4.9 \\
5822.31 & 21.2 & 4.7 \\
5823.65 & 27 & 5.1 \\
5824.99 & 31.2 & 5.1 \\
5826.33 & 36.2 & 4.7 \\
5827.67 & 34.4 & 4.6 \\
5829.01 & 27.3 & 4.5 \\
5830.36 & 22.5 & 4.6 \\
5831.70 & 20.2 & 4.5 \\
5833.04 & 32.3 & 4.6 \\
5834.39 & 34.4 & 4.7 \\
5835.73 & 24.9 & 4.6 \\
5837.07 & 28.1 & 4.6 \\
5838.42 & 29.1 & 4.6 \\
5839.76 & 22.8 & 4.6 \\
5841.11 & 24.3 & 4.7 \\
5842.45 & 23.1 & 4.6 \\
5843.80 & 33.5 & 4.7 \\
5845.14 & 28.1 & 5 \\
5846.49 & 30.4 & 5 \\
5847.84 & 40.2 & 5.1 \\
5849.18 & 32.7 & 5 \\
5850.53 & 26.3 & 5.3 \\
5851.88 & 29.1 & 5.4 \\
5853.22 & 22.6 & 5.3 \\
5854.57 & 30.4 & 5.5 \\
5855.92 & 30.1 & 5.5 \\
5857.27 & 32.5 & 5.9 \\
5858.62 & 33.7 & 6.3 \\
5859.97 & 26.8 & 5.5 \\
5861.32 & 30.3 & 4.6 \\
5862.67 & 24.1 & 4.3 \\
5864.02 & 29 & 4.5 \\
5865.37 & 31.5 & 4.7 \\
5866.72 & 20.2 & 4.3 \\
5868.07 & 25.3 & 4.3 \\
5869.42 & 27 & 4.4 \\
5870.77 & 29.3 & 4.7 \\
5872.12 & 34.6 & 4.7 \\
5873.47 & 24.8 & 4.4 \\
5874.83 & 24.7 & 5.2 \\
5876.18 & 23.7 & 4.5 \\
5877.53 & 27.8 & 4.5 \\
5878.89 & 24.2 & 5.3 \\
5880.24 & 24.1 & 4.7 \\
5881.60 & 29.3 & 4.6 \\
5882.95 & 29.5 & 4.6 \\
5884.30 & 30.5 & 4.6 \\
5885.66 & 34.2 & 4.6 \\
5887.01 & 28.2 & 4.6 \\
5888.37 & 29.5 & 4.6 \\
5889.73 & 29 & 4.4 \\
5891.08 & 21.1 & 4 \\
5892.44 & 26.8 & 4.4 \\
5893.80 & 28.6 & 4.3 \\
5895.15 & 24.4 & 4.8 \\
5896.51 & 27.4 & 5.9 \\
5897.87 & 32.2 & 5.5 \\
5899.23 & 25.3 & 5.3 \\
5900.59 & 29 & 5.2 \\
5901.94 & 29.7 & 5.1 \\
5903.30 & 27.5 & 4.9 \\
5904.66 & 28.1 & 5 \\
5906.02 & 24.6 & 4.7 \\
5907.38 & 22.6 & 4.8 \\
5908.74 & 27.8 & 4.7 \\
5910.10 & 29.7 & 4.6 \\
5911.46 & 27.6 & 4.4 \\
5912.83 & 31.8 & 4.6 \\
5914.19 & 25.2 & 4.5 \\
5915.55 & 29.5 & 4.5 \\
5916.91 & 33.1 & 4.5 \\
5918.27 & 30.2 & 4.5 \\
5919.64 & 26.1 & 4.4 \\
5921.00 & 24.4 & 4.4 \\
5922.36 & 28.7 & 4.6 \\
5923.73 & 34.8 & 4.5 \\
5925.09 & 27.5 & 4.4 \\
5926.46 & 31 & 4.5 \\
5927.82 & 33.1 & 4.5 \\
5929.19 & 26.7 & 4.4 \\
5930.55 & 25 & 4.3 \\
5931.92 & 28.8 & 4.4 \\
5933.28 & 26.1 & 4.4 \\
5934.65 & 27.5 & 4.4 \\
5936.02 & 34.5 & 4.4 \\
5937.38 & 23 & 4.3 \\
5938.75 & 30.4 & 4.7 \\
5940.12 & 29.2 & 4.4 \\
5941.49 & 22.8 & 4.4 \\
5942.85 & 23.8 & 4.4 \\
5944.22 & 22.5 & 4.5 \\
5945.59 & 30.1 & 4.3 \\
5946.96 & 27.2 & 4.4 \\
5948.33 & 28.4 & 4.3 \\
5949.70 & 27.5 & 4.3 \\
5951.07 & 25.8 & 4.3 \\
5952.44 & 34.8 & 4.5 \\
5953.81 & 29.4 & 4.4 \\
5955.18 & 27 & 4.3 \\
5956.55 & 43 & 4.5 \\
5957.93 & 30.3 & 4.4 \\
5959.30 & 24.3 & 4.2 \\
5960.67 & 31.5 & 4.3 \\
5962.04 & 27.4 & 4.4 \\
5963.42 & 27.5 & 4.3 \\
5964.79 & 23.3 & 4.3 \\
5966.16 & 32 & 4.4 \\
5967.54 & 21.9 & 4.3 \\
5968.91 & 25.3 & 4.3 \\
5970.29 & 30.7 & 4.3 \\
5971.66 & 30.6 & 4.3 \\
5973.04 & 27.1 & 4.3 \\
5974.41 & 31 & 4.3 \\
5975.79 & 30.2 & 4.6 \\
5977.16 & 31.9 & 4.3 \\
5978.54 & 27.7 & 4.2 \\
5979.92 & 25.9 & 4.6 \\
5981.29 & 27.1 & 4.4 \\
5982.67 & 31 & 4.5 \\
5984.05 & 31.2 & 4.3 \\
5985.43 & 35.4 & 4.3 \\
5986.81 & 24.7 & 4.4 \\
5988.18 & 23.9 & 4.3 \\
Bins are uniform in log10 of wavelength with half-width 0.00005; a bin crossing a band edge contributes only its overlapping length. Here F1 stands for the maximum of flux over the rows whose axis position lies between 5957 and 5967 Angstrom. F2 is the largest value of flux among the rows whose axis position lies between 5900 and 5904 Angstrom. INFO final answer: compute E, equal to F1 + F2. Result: 62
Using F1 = 32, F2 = 29.7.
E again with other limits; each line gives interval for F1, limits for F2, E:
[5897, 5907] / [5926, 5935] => 65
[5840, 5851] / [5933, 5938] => 75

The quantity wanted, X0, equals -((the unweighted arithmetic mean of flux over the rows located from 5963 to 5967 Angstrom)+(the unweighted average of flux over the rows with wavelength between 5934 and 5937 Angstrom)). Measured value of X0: -58.6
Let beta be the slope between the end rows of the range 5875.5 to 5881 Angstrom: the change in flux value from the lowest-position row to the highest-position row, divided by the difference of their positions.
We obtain 0.1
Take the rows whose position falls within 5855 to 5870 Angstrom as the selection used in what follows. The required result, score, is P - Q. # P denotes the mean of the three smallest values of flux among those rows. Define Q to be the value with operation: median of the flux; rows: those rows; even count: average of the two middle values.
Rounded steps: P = 23.2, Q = 29.0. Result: -5.80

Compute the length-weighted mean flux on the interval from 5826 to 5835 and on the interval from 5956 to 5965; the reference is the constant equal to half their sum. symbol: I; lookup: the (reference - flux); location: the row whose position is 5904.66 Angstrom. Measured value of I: 1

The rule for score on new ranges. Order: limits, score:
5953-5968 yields -4.33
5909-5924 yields -4.27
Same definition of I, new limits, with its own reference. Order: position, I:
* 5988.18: 6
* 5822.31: 8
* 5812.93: -5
